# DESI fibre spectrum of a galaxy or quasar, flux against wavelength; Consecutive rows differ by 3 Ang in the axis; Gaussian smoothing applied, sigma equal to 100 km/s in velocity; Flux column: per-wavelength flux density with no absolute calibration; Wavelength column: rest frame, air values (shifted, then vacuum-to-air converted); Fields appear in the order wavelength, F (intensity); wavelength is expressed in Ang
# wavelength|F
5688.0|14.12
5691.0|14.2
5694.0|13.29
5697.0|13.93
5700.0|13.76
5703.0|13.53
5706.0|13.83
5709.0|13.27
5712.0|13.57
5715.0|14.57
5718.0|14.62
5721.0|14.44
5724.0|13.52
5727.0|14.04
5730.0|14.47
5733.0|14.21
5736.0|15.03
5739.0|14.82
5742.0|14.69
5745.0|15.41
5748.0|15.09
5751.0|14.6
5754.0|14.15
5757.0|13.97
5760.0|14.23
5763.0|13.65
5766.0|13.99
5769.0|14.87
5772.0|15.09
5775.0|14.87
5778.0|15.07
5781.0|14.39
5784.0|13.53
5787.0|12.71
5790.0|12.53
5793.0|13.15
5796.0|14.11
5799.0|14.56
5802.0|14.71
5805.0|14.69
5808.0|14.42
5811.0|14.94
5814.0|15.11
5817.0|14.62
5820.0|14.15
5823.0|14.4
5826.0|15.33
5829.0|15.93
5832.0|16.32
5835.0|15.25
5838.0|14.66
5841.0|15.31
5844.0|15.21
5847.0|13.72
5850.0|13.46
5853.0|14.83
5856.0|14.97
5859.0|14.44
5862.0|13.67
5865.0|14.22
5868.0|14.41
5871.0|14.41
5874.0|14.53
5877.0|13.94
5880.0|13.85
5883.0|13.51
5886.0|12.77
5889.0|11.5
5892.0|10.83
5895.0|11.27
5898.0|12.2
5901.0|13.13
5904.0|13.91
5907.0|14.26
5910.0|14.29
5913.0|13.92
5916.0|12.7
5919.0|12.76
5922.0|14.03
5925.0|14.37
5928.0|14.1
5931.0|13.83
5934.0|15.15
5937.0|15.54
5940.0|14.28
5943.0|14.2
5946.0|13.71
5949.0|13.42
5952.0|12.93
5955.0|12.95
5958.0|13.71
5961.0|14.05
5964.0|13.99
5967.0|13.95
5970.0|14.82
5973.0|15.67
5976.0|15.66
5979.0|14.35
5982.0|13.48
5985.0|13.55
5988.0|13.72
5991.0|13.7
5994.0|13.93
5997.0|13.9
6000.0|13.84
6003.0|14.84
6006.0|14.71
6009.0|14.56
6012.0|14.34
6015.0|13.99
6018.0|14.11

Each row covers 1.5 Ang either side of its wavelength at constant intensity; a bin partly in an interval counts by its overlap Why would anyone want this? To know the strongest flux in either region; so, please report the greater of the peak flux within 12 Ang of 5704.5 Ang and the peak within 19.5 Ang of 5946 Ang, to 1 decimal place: 15.5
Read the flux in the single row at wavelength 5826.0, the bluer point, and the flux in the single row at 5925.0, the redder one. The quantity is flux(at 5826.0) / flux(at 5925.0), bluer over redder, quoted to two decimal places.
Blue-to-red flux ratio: 1.07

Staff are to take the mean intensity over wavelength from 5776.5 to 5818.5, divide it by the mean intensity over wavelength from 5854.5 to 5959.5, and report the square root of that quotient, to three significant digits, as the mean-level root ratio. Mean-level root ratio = 1.02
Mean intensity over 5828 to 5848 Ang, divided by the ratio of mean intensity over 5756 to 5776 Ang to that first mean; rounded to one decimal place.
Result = 16.1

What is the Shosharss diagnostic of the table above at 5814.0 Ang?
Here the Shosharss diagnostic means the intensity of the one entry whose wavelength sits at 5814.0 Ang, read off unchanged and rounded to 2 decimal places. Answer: 15.11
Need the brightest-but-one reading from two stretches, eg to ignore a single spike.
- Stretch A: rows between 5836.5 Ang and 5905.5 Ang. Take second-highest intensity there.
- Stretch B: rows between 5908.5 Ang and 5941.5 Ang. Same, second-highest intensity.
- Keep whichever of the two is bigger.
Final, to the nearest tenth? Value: 15.2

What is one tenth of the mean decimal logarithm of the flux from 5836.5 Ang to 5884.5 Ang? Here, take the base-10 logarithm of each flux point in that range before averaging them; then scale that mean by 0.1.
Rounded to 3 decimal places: 0.116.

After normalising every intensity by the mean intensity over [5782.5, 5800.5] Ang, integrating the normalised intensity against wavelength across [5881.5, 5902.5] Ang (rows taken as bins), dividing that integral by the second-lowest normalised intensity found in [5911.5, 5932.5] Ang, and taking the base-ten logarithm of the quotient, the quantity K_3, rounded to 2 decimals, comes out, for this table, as 1.30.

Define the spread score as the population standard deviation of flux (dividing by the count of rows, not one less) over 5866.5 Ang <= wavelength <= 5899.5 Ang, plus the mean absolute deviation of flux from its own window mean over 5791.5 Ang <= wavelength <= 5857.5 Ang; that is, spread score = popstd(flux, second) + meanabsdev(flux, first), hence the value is 1.85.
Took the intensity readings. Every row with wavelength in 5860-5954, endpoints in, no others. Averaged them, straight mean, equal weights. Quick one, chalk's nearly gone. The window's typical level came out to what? 13.6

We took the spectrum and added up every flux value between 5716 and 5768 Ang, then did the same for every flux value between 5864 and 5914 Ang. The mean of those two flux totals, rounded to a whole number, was 236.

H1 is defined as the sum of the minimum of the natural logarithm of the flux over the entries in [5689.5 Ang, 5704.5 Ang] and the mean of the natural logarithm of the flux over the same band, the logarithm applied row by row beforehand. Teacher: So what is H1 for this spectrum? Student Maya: 5.21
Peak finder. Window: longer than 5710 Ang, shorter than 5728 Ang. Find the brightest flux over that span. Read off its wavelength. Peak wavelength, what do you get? 5718.0 Ang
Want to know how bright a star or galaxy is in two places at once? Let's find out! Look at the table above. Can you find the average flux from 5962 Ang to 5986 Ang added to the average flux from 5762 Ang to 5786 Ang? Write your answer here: 28.9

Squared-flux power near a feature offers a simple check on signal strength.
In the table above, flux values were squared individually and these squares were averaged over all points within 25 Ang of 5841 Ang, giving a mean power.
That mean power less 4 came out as 214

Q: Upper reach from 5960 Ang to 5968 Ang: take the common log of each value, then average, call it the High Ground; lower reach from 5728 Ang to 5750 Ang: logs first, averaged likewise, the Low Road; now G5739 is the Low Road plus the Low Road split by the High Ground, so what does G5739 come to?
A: 2.19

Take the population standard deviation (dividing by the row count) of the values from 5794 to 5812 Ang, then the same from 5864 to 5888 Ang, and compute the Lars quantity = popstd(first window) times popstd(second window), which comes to 0.14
